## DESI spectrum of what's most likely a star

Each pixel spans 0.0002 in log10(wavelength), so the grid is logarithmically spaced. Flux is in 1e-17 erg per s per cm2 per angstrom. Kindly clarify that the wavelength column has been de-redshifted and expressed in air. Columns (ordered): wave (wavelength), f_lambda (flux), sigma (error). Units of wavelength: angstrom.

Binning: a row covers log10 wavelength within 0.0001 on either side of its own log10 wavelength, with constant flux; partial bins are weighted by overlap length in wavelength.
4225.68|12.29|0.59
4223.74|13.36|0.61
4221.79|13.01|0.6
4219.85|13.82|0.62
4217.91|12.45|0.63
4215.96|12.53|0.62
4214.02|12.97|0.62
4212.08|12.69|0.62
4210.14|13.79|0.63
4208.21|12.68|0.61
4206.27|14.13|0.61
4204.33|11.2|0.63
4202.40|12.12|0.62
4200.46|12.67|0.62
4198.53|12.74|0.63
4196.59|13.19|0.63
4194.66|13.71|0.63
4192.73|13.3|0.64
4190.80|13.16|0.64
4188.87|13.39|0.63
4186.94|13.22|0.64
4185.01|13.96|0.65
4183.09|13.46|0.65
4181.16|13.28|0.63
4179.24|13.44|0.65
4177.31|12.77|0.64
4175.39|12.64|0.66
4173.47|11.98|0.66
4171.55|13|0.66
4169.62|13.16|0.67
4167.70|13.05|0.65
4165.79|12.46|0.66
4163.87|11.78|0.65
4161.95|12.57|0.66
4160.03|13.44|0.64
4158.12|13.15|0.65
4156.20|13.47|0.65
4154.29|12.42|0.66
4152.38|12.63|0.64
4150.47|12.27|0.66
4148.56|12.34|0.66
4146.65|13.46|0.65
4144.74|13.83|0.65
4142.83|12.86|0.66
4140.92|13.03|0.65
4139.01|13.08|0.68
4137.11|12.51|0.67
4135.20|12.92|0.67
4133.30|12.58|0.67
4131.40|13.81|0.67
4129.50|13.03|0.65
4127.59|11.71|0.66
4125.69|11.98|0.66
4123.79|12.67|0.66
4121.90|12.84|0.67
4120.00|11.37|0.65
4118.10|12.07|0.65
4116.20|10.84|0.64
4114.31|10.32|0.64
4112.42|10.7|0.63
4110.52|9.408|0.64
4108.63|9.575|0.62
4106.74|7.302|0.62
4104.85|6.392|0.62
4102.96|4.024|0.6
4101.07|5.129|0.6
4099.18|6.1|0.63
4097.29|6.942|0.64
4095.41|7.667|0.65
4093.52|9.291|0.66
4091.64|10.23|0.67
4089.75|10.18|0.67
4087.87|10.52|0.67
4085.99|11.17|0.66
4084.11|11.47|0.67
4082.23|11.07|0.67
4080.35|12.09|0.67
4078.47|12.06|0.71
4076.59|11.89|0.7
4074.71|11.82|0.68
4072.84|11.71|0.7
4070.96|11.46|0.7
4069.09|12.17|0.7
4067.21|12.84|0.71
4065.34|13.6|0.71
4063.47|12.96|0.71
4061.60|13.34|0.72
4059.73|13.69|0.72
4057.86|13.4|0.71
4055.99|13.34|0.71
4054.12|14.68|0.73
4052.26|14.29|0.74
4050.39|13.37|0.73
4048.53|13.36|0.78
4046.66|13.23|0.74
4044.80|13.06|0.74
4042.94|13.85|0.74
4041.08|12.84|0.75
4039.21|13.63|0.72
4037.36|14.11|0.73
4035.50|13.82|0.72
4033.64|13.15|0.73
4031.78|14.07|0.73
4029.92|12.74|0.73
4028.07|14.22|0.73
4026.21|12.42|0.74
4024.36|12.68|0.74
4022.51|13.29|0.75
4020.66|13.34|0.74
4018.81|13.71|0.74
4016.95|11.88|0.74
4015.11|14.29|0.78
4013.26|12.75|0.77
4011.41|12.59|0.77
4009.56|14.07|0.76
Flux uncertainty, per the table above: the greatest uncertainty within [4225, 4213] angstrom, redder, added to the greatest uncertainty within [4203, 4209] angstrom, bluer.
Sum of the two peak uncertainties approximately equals 1.26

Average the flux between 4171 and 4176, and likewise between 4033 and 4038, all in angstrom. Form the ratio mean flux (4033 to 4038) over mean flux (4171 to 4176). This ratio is 1.09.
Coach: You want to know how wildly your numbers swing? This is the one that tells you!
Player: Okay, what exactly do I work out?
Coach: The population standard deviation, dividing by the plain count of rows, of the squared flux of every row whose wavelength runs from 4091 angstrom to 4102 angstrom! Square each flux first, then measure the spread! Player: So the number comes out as 27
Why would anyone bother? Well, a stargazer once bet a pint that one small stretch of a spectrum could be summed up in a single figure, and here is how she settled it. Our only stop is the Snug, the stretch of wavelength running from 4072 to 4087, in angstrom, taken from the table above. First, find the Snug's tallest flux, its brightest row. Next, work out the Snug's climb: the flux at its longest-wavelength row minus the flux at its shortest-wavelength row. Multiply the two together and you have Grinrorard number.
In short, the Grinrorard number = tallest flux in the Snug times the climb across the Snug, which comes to -7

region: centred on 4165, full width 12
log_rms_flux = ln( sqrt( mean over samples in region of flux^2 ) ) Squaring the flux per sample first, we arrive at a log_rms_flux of 2.55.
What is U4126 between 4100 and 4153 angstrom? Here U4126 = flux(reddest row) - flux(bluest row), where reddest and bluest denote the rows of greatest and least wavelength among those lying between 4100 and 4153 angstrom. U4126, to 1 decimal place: 7.5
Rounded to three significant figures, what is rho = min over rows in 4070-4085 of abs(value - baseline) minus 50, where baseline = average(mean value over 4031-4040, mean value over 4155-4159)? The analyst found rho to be -48.6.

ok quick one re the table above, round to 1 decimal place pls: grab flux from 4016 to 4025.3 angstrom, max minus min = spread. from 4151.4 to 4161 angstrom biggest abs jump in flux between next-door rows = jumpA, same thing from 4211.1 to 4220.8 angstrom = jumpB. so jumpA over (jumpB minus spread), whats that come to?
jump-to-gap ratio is -2.3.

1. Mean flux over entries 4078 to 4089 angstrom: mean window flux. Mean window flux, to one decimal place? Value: 11.4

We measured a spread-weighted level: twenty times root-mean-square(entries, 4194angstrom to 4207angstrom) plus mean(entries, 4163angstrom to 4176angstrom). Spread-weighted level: 270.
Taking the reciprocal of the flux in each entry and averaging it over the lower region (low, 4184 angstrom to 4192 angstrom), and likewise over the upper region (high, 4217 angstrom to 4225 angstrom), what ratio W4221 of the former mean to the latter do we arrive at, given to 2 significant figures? 0.98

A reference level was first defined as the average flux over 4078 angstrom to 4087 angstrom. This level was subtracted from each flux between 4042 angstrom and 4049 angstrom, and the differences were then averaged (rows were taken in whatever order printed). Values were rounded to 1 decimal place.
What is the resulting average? 1.8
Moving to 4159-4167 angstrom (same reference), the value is 1.0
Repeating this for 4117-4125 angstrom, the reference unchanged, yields 0.7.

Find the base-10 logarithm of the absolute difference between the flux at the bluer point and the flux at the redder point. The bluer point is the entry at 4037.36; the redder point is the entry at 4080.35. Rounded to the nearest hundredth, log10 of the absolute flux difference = 0.31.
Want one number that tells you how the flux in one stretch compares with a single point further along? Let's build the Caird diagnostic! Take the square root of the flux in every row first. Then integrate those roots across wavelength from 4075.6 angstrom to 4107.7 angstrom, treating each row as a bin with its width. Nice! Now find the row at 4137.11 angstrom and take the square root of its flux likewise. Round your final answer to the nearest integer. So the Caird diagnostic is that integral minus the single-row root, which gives 92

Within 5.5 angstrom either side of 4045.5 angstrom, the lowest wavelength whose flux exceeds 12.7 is 4041.08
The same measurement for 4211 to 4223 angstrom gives 4214.02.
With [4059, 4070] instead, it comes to 4059.73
